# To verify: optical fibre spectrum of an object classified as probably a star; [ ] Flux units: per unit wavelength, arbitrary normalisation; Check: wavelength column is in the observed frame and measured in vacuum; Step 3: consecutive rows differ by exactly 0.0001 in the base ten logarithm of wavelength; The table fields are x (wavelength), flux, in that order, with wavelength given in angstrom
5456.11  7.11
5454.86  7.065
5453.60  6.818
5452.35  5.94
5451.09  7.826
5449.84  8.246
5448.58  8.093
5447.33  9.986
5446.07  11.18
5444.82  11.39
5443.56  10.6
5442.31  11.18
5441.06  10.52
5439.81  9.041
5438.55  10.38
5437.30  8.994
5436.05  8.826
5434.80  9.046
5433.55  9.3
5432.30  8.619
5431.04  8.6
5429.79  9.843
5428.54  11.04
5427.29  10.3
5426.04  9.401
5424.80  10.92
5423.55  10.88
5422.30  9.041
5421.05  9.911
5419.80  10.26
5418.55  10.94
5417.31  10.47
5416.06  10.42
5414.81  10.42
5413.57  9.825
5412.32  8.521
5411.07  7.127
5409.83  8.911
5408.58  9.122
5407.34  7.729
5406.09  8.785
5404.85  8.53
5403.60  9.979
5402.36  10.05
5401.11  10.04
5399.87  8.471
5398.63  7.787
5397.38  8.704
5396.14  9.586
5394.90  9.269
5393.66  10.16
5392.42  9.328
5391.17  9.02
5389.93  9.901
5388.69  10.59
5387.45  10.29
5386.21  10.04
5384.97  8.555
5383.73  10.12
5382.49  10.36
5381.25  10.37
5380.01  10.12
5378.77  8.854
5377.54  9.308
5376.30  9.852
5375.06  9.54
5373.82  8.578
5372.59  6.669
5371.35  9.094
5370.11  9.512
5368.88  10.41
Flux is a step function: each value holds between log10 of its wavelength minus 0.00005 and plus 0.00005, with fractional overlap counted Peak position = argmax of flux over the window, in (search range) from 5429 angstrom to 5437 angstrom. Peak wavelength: 5429.79 angstrom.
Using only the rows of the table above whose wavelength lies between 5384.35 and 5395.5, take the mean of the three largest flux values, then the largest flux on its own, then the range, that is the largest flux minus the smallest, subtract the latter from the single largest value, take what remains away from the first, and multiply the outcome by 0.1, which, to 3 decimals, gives 0.179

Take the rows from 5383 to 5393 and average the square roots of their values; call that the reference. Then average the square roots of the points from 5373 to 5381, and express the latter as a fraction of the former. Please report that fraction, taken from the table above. 0.98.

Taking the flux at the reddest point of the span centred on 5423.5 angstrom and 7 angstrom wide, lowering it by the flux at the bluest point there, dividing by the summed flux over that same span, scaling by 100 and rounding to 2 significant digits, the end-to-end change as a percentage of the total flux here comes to -1.0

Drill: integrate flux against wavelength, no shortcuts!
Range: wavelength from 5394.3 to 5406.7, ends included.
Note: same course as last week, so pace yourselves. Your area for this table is 113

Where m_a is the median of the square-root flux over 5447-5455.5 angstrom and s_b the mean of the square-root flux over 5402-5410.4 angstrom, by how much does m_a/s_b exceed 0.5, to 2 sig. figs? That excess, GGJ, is 0.43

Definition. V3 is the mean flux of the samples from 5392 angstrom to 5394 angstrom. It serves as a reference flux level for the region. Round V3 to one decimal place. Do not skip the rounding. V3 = 9.7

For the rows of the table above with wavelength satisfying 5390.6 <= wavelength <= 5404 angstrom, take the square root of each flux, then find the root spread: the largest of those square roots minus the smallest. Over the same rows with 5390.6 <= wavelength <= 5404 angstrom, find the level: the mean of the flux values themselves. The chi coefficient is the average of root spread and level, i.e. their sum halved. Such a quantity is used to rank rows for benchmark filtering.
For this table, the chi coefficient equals 4.85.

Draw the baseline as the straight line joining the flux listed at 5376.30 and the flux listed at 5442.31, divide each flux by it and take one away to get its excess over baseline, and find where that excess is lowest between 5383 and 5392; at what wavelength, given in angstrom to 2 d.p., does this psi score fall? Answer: 5384.97 angstrom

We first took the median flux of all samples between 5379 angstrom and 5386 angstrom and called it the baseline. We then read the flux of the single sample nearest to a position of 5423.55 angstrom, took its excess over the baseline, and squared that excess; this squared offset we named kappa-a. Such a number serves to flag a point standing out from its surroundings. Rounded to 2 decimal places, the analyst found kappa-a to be 0.58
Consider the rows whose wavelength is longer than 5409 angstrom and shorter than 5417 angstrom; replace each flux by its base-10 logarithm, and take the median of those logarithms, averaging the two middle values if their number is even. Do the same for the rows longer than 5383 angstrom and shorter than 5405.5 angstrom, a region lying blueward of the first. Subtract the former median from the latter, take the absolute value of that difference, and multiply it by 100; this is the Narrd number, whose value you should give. 1.8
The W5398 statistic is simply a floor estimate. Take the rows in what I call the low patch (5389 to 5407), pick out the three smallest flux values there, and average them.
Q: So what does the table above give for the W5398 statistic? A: 8.26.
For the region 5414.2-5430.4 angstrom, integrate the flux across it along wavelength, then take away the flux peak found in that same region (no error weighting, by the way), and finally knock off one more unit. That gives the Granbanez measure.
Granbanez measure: 155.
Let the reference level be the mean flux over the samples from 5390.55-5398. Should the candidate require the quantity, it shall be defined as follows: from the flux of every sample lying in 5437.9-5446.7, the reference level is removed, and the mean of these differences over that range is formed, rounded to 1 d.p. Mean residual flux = 1.3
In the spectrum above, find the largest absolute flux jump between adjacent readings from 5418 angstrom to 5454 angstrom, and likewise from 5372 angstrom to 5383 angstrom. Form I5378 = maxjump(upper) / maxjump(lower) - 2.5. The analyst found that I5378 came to -1.51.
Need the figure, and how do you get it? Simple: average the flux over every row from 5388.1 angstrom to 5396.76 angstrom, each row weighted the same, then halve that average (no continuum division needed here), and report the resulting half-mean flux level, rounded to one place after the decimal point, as 4.8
